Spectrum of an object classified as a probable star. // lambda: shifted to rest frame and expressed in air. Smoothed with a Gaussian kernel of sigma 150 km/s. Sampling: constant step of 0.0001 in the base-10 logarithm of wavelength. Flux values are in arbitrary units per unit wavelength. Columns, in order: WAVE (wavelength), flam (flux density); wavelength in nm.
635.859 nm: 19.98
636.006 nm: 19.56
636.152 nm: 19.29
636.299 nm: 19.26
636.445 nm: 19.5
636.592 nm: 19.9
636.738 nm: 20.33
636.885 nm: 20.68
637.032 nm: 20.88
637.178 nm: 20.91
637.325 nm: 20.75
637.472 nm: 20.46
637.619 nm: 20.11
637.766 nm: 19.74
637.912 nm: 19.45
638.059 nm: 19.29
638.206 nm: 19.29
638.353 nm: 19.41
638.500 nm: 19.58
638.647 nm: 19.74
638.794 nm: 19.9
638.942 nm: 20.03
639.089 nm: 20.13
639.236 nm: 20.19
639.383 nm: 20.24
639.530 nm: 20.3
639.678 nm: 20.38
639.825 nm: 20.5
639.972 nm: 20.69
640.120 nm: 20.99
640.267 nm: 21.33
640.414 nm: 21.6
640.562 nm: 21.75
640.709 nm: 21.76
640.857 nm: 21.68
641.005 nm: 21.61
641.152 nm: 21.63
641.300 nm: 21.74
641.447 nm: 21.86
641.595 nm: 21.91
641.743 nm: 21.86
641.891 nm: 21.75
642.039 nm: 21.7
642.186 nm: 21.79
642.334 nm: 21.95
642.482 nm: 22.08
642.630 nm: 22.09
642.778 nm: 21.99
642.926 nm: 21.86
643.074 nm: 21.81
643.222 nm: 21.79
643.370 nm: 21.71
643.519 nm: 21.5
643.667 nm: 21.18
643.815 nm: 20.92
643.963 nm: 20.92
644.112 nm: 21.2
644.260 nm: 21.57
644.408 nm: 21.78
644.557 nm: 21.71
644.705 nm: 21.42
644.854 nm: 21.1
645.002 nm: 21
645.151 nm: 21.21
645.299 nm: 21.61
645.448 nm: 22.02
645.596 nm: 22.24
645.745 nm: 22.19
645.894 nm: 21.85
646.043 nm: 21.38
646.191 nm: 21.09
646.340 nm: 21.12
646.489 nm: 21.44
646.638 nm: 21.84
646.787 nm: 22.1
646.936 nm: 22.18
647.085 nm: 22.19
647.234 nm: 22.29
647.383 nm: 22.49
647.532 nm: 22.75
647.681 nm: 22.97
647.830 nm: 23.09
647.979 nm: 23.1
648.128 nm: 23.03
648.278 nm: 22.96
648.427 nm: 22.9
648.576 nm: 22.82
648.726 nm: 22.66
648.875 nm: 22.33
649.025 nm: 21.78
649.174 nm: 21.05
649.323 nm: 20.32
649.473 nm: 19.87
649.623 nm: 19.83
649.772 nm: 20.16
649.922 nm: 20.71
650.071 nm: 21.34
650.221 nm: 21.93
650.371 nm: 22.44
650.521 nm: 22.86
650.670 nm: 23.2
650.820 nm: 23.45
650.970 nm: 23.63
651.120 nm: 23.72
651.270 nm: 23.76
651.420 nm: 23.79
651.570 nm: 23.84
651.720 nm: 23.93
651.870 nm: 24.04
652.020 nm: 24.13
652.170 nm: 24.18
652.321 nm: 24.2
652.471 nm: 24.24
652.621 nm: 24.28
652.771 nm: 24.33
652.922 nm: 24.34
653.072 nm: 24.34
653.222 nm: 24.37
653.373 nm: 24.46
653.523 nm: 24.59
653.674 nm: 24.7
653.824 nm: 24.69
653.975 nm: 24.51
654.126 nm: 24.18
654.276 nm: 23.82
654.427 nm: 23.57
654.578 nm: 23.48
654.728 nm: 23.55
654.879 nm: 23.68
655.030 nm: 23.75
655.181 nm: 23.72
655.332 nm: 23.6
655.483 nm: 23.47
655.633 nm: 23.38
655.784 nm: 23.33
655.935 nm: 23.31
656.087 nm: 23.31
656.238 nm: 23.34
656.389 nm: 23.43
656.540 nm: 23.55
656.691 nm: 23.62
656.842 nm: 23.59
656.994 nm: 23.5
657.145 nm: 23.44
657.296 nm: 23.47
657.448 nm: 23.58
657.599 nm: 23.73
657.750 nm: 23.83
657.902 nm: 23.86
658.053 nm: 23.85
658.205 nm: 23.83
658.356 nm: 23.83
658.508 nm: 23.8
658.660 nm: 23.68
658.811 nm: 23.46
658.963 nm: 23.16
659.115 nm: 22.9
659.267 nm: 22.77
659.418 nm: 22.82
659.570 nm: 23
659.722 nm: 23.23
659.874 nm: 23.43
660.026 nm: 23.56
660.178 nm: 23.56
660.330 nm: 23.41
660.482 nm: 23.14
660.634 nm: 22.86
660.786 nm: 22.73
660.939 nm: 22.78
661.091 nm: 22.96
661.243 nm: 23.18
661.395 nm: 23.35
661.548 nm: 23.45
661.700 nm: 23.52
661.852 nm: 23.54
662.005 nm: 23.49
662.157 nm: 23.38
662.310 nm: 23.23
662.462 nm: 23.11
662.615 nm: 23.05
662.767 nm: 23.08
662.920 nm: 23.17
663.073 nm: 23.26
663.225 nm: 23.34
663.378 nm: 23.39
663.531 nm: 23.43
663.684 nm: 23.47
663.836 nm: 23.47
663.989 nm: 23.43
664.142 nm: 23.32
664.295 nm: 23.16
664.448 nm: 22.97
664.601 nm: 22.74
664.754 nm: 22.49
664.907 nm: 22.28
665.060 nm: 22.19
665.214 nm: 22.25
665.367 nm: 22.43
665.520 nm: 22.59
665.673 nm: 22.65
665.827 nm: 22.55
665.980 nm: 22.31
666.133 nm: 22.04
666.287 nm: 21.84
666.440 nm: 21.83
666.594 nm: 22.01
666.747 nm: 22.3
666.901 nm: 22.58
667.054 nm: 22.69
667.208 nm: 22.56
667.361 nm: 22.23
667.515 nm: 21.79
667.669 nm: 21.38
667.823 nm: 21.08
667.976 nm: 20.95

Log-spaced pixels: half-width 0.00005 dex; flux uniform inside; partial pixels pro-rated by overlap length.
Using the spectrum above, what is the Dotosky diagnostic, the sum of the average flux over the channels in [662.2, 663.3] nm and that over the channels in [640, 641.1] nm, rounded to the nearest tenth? 44.7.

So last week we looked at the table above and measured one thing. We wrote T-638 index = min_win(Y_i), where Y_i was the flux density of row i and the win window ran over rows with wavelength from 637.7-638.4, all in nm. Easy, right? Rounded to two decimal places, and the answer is 19.29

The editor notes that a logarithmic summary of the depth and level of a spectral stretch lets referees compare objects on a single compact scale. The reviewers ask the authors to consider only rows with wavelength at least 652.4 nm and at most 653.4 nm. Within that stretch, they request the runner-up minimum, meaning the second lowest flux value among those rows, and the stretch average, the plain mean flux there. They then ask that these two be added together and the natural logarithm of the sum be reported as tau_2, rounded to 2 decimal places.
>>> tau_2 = 3.88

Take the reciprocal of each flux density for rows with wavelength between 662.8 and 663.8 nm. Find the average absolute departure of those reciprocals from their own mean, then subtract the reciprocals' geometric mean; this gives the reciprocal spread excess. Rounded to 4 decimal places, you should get -0.0427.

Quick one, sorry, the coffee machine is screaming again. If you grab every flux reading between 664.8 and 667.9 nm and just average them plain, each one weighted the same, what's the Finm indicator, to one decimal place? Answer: 22.2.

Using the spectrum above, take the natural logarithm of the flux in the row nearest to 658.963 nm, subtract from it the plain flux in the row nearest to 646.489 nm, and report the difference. -18.3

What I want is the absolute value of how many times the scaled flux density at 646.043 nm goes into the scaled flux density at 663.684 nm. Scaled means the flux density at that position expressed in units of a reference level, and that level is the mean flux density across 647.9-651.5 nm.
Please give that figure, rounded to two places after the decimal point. 1.10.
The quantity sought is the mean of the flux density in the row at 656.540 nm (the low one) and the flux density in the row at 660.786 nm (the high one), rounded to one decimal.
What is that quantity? 23.1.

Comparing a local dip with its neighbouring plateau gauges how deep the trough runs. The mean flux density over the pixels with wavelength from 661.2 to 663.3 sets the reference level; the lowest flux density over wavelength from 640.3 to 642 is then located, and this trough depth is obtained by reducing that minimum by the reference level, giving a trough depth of -1.7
